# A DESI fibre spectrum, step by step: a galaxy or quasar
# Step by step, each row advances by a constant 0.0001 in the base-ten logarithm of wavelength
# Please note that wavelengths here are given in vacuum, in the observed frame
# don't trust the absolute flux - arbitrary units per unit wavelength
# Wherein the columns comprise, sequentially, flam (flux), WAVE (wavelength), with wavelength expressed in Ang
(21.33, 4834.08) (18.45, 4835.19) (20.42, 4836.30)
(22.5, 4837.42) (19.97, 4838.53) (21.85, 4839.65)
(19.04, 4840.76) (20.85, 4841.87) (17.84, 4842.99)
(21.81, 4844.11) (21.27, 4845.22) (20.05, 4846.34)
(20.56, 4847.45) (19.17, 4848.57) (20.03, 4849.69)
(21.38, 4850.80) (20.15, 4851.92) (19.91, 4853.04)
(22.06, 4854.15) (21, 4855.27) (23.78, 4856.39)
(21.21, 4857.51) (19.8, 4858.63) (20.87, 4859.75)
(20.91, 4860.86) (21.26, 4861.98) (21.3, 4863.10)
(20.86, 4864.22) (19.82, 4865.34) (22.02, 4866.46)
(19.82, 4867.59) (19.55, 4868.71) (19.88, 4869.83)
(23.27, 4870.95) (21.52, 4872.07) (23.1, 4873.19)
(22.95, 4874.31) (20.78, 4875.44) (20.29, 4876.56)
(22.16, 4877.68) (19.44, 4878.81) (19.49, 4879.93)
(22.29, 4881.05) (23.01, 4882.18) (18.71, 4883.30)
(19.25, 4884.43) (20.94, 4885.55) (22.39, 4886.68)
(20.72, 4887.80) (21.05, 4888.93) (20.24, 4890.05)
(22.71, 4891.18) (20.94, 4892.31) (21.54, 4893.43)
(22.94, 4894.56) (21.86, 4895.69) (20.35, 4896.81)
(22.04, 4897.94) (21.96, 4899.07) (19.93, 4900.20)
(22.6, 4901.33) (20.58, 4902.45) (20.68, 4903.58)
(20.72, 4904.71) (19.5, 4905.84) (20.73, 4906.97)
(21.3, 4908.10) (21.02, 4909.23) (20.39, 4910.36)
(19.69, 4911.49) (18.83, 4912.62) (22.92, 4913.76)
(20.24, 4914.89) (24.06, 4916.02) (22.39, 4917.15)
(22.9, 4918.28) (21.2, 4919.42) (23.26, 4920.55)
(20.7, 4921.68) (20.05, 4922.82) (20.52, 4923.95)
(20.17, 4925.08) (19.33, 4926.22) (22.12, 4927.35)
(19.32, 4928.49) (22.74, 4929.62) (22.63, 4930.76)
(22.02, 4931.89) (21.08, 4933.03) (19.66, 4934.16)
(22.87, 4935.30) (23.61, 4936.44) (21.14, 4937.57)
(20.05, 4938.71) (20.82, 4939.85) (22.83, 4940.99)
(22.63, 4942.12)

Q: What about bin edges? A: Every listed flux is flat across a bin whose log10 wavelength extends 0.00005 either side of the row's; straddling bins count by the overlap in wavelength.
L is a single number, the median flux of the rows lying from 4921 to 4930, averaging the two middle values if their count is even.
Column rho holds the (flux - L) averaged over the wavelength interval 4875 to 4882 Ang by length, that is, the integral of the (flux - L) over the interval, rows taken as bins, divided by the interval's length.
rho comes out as 0.52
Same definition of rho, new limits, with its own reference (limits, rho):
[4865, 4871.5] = 0.41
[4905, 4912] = 0.11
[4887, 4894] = 0.90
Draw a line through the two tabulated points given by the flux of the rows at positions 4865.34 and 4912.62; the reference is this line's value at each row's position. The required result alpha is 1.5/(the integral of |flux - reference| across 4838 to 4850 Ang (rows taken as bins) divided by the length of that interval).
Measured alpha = 1.6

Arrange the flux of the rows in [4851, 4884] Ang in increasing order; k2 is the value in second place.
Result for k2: 19.44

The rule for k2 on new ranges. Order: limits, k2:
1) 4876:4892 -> 19.25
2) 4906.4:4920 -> 19.69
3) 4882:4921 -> 18.83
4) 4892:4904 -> 20.35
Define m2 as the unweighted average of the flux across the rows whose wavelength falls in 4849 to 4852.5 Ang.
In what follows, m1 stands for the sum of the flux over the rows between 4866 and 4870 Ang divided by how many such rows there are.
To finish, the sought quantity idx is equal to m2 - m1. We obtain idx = 0.2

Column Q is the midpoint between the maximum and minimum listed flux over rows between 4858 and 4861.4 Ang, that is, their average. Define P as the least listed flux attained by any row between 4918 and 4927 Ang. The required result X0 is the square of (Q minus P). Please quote 1.1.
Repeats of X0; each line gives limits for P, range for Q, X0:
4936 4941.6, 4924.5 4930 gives 1.0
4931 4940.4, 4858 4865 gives 0.8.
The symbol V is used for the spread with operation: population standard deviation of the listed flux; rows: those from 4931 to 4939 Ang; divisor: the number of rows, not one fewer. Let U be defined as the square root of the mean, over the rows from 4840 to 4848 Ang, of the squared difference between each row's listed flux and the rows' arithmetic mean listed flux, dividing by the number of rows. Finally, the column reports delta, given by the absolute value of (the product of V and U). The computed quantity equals 1.69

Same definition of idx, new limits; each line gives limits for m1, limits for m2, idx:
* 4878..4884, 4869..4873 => 1.0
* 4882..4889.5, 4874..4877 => 0.5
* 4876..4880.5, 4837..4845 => 0.2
